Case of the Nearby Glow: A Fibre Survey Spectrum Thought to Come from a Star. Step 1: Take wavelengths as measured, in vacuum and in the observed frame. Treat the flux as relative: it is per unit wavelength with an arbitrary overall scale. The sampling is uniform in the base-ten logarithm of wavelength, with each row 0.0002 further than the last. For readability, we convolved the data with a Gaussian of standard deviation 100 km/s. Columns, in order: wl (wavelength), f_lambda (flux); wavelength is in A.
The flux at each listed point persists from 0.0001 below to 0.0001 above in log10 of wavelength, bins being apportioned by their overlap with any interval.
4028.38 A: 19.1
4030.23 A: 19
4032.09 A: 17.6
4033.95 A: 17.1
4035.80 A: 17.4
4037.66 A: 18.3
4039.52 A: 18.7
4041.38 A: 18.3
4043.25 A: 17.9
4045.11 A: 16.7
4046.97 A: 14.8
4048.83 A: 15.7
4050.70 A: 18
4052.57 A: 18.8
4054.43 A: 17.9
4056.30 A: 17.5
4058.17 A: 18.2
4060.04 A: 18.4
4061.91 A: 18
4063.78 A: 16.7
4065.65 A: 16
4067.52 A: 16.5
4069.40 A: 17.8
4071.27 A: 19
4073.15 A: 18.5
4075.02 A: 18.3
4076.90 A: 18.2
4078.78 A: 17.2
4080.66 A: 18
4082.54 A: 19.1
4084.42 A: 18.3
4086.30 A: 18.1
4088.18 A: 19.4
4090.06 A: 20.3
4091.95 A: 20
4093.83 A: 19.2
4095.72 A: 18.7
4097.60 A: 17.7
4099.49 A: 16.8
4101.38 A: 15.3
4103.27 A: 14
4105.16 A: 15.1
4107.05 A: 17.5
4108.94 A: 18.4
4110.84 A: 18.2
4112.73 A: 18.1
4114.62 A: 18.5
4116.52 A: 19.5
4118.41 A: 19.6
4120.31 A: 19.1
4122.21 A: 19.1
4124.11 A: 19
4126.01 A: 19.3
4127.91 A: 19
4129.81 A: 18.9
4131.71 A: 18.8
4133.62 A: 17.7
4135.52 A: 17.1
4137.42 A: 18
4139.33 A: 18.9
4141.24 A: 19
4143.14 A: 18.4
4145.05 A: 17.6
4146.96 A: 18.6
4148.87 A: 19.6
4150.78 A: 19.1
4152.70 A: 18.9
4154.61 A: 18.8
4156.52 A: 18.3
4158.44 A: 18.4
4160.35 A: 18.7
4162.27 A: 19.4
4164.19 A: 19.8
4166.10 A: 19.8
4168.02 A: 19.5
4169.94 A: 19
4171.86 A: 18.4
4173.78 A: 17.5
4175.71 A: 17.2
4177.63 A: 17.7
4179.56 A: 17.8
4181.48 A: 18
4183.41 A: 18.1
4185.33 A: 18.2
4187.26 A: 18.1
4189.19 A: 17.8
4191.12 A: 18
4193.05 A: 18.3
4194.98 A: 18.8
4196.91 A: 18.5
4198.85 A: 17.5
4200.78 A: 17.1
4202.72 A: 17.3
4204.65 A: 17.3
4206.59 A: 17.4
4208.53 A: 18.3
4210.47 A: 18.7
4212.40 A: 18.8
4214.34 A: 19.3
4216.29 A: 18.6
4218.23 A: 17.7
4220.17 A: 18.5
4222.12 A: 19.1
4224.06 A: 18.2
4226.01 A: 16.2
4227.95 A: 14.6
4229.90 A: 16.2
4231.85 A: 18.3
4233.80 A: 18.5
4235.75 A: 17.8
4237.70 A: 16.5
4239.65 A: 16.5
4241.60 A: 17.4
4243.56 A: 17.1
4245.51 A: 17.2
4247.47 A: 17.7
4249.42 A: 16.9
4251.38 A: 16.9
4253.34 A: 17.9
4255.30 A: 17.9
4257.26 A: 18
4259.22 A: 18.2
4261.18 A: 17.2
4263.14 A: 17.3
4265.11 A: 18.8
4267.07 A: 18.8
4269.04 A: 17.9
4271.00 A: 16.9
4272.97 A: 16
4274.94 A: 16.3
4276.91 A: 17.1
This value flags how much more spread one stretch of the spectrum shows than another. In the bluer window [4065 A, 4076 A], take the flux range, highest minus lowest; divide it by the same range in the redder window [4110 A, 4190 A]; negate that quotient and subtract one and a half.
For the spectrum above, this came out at -2.6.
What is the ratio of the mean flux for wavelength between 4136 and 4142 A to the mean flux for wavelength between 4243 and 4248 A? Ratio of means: 1.07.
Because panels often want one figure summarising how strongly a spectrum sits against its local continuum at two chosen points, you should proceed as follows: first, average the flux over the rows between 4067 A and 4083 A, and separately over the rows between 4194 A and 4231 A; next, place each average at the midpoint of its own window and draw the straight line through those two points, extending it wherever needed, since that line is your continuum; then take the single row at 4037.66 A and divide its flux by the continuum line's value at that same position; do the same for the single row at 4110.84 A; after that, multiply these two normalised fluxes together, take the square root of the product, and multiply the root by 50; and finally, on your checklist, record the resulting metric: 50.5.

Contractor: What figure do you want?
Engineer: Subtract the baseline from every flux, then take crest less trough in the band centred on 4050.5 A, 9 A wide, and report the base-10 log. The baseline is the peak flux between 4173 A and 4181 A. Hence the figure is 0.60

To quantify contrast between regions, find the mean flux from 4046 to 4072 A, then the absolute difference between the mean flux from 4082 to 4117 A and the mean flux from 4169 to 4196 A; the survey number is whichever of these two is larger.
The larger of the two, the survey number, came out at 17.4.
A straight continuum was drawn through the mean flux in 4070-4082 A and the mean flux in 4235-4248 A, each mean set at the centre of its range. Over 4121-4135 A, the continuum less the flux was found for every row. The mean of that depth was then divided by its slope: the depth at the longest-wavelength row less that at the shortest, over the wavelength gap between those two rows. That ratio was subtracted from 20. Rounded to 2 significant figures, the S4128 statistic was 28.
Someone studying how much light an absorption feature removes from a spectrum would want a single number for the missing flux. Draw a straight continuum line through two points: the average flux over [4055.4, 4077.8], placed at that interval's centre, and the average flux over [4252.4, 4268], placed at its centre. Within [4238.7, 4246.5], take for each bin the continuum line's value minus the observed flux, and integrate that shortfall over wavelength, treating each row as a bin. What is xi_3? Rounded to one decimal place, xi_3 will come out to 7.3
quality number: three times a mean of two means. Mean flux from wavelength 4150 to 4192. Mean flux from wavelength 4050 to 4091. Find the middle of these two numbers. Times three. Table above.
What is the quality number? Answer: 54.9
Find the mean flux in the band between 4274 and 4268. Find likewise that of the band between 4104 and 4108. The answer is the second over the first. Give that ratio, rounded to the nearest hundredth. 0.96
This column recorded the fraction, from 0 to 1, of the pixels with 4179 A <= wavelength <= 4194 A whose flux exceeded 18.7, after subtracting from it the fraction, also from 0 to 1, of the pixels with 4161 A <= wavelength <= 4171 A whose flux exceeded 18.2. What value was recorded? -1.00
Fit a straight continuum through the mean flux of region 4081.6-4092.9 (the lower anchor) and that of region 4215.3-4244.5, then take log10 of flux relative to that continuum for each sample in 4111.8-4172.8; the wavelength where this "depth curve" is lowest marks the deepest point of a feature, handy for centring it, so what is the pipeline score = 4135.52 A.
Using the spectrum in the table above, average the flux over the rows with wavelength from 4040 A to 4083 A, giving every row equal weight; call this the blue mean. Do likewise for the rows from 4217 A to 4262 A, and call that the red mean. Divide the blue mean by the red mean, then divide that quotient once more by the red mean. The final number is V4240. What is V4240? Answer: 0.0581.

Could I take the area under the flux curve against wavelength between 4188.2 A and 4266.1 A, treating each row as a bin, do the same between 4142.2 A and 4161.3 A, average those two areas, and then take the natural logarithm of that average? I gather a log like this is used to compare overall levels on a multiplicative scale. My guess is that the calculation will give 6.8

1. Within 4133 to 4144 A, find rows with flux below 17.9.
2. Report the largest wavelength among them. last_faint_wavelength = 4135.52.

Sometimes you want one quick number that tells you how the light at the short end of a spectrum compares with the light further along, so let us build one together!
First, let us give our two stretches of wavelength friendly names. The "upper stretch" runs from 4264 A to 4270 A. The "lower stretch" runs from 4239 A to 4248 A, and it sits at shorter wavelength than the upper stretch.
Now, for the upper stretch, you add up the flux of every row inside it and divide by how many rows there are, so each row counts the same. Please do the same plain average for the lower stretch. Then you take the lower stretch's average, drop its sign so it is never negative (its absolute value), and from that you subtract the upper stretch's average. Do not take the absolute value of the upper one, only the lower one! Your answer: -1.3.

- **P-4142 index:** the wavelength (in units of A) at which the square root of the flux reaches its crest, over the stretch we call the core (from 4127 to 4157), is 4148.87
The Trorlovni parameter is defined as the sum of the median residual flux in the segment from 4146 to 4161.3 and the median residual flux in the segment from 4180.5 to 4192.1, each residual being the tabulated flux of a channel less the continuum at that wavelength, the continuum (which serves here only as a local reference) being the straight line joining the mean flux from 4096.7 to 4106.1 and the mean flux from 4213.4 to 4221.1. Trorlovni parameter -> 2.1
